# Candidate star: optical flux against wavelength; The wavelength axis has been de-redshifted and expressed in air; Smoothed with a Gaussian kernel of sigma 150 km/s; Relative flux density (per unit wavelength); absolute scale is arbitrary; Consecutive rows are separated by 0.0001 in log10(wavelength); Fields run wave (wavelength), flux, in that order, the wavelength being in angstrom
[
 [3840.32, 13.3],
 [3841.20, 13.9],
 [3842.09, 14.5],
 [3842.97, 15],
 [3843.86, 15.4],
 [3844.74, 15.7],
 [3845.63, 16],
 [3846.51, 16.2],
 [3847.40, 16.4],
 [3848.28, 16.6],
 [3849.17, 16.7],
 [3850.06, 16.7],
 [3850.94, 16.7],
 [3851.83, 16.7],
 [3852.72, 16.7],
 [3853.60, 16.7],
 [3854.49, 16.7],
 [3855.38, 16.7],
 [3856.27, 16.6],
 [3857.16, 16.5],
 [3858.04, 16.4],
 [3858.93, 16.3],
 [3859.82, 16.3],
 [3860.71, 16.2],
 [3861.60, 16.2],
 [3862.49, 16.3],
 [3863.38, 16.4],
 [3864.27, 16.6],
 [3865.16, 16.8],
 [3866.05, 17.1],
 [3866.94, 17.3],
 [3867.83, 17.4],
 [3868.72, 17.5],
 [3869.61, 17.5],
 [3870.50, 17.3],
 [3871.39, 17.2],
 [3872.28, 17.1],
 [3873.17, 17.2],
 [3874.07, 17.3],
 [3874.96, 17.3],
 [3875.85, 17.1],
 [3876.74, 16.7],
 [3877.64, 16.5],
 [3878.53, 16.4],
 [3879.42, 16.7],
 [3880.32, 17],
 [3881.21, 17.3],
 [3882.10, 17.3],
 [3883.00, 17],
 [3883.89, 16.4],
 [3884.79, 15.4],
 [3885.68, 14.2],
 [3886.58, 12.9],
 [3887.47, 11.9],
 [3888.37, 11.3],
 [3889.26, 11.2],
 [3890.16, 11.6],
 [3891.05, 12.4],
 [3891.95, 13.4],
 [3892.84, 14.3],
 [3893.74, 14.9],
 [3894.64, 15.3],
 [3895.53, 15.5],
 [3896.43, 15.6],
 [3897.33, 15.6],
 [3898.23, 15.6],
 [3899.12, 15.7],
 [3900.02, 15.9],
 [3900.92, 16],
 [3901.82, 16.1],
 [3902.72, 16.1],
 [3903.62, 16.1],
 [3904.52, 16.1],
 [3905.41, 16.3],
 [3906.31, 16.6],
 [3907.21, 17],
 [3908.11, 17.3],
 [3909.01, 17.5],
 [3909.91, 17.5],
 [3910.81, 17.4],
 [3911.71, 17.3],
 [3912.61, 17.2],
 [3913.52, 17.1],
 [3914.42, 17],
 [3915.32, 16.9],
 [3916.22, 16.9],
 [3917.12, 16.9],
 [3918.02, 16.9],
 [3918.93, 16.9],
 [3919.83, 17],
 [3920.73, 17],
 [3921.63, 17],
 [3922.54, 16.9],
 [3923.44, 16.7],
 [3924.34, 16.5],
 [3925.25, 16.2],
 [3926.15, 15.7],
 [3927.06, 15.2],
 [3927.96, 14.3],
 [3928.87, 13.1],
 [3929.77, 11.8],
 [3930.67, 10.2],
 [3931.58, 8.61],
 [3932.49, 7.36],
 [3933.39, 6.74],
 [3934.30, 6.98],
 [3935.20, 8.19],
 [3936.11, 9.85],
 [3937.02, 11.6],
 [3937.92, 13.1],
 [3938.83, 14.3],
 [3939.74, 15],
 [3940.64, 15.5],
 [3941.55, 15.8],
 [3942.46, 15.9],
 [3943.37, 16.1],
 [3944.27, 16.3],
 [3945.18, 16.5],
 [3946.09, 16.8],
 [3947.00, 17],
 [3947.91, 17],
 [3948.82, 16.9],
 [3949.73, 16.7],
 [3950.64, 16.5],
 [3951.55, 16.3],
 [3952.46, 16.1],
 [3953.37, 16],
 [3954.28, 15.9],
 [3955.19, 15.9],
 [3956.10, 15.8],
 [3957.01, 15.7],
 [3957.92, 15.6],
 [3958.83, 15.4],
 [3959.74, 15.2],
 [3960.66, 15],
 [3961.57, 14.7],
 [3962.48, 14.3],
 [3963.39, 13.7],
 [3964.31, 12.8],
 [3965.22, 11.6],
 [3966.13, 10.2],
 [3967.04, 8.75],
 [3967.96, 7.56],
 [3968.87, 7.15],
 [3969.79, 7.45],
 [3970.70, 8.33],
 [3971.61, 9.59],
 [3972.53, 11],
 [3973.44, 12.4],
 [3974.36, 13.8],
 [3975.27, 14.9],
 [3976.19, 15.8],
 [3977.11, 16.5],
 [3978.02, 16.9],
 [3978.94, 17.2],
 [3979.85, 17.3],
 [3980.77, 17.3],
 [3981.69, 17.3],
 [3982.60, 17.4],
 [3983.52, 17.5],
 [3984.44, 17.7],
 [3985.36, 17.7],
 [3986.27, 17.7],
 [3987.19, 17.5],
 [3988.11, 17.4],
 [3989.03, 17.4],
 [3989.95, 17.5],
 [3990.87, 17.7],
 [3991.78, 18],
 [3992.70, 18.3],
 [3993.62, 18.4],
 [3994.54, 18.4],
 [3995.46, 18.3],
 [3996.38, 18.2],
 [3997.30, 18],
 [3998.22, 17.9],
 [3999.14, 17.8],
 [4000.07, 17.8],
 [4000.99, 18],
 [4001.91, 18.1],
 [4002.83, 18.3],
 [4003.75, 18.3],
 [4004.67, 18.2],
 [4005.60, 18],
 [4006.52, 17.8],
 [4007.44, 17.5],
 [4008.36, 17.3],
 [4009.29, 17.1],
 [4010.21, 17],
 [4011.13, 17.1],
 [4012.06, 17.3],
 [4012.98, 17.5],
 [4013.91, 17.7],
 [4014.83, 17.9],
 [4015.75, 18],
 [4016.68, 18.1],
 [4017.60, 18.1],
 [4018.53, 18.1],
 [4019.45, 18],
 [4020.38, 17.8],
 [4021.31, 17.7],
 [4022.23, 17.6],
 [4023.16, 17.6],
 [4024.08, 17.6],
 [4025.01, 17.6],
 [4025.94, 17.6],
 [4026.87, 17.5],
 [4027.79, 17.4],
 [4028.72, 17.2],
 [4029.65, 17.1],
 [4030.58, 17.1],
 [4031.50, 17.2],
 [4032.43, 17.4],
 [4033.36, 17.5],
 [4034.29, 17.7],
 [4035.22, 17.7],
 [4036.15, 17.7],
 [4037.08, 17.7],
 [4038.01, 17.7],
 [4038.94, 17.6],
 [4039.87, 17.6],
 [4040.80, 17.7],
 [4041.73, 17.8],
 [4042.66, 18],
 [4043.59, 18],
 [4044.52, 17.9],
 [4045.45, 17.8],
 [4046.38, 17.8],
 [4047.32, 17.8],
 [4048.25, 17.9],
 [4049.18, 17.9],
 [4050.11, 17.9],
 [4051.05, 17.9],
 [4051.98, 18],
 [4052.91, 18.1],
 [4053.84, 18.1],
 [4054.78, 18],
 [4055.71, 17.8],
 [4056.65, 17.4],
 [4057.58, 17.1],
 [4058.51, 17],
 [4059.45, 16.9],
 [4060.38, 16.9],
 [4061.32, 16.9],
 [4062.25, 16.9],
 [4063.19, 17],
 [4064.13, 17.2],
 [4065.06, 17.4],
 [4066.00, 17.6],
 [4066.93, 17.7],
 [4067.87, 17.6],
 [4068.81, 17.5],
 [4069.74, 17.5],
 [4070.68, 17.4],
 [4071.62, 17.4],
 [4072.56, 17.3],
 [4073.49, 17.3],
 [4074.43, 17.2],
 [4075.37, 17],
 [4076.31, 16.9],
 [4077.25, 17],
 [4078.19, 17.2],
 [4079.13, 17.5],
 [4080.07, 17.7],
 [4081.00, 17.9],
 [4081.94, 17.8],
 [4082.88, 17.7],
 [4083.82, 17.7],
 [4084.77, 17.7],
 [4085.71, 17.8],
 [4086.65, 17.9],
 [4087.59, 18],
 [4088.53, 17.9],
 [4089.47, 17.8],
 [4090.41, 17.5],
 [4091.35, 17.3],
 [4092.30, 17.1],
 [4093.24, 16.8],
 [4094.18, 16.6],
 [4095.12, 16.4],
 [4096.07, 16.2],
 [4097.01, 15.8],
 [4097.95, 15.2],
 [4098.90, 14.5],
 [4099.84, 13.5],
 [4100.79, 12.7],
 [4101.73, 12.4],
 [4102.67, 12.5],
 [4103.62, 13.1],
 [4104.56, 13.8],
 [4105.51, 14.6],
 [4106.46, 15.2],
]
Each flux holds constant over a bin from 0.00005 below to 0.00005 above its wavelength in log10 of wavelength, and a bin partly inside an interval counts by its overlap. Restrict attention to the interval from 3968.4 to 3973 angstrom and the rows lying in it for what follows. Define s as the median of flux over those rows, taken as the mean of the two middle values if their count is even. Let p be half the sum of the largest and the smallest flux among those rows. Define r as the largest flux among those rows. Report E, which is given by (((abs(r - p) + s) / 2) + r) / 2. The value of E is 8.1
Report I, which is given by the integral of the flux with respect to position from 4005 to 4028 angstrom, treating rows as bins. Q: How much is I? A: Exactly 406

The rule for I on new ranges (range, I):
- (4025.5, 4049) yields 414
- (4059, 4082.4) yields 405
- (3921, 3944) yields 304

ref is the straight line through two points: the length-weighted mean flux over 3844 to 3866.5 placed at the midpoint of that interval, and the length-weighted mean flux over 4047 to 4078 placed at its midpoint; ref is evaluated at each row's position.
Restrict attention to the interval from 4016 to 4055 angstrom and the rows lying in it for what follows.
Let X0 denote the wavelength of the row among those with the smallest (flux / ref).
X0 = 4030.58 angstrom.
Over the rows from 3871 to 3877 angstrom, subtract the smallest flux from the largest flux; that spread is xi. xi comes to 0.6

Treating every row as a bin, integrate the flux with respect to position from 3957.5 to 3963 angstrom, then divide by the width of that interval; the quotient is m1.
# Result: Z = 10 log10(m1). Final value 11.8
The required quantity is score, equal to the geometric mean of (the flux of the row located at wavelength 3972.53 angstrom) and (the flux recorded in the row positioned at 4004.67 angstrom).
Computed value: 14.1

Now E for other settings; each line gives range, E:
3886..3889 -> 9.6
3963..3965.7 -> 10.3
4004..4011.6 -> 13.6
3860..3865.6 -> 12.6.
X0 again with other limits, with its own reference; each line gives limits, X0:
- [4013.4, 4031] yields 4030.58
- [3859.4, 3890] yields 3889.26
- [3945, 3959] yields 3958.83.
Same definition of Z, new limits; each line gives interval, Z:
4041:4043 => 12.5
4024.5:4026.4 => 12.4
